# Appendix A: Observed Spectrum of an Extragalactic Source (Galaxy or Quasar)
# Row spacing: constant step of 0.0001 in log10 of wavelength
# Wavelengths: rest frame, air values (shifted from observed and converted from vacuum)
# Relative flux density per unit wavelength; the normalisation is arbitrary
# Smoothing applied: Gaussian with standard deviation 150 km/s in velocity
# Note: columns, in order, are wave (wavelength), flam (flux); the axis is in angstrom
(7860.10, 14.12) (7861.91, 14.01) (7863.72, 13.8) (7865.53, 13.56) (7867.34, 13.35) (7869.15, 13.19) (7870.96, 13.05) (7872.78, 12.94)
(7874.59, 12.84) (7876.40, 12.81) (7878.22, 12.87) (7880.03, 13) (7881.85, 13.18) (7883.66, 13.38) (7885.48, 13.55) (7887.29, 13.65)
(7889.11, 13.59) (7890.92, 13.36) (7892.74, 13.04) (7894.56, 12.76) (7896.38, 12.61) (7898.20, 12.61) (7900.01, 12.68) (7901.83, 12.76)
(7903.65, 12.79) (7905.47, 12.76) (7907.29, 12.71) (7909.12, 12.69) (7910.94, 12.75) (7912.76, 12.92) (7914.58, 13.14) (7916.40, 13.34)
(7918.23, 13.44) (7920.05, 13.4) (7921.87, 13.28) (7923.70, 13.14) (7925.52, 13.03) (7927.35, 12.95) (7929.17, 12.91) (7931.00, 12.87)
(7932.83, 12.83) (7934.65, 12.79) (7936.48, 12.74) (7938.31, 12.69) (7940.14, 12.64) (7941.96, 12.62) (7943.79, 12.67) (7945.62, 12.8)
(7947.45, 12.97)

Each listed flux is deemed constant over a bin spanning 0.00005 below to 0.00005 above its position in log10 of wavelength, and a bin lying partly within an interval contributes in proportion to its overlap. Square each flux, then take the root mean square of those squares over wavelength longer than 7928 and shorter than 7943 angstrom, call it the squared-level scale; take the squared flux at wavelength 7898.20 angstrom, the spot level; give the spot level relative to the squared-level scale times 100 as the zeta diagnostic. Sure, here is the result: 97.6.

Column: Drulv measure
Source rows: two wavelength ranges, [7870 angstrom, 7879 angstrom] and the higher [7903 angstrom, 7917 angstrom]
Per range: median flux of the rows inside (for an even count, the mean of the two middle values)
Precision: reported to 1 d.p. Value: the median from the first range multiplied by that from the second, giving 164.4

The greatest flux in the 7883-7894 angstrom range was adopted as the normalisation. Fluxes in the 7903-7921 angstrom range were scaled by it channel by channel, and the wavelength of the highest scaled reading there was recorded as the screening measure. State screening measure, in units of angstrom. 7918.23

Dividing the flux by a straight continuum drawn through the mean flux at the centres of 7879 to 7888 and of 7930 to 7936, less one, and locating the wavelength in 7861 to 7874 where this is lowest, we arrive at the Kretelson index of 7872.78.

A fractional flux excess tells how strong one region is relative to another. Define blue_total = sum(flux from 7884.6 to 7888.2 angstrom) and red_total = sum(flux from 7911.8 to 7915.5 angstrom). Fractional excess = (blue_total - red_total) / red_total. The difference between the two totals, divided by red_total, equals 0.044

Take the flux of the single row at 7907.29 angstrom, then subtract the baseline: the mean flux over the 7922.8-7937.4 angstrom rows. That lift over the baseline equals -0.2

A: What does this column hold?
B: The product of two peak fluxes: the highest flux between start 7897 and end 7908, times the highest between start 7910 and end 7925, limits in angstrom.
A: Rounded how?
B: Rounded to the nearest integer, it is 172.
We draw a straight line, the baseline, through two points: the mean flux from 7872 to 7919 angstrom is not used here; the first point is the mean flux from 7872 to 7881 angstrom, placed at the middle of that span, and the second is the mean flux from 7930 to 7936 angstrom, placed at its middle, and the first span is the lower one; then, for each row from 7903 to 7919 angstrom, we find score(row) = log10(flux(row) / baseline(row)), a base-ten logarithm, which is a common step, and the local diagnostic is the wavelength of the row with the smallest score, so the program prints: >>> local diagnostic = 7909.12 angstrom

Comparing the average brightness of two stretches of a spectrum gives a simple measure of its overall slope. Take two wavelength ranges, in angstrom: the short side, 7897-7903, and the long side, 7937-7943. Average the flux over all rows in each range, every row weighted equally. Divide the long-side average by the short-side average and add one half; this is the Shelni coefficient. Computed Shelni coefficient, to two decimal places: 1.50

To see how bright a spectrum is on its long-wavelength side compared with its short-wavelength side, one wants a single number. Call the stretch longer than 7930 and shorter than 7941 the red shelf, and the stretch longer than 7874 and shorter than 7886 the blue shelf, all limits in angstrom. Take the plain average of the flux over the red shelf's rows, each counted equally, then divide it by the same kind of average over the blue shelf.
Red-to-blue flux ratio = 0.975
